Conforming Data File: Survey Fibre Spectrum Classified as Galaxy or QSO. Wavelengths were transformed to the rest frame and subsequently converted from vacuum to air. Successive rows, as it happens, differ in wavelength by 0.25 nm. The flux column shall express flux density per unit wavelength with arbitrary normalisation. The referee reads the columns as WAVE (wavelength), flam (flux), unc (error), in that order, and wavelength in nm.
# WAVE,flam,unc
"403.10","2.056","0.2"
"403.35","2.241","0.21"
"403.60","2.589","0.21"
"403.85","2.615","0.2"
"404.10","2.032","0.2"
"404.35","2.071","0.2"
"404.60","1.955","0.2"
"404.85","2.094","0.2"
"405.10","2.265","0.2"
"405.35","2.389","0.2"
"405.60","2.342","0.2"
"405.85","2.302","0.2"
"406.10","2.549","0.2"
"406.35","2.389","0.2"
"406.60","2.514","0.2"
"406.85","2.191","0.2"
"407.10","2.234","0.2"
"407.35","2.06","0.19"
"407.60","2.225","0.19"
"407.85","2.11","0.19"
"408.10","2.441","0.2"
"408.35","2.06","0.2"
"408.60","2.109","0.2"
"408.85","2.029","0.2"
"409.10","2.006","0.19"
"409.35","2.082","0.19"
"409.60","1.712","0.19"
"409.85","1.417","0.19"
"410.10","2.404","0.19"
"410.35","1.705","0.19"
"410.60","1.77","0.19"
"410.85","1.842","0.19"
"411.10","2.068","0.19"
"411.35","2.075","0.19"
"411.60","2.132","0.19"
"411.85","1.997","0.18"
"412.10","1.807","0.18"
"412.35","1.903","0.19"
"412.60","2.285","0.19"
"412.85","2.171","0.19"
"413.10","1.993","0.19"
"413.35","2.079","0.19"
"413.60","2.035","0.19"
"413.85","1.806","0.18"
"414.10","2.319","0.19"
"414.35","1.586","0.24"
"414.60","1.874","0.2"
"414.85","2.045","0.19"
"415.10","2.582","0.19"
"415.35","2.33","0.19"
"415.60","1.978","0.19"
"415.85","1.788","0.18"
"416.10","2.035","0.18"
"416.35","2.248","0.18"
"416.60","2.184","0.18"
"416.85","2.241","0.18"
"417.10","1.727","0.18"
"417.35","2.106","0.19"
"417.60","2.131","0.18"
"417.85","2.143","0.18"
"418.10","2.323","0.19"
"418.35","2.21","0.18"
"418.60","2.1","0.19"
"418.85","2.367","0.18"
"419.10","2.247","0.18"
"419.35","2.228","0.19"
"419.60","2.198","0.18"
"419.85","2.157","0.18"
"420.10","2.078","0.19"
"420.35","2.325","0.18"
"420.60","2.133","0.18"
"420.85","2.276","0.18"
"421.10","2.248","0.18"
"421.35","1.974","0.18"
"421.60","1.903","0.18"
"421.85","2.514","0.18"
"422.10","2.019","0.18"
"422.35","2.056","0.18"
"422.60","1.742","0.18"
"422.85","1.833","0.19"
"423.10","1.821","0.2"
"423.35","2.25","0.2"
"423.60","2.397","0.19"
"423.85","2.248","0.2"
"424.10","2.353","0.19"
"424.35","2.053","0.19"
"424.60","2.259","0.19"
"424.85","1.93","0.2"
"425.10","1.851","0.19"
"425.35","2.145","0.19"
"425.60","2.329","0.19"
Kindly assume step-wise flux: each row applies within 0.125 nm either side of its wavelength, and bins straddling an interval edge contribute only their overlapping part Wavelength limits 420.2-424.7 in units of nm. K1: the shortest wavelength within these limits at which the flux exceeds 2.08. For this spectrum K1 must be 420.35 nm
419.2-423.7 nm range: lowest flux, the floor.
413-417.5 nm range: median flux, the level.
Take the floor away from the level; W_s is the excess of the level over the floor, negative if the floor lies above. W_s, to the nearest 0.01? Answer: 0.30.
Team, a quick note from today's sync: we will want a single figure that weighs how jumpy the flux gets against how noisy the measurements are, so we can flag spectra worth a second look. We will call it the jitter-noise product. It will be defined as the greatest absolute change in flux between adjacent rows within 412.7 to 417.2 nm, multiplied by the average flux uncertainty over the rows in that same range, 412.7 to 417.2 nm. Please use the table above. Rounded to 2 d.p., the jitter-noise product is 0.14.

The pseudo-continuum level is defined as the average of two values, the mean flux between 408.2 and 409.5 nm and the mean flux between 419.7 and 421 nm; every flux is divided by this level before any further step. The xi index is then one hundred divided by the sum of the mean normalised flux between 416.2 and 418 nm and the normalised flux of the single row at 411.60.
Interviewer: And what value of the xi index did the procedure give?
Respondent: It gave 50.1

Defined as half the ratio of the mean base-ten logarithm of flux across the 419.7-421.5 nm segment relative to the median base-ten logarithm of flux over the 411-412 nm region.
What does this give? 0.53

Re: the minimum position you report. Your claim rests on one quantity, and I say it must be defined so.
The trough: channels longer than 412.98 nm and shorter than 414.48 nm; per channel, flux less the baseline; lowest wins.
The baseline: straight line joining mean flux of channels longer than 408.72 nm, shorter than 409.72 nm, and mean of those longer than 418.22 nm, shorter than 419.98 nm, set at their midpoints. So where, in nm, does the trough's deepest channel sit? 414.35 nm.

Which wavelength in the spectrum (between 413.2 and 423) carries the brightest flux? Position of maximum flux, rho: 415.10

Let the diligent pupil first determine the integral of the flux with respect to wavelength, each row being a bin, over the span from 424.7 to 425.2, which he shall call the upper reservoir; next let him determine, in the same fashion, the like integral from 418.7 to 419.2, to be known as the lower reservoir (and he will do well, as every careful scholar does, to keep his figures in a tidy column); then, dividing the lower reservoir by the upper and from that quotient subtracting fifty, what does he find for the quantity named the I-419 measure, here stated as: -48.8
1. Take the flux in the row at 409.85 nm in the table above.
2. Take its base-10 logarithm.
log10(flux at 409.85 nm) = 0.151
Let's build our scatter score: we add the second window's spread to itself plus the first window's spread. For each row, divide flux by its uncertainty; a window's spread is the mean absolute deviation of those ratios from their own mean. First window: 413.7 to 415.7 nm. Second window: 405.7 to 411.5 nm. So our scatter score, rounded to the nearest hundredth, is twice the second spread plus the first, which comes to 3.48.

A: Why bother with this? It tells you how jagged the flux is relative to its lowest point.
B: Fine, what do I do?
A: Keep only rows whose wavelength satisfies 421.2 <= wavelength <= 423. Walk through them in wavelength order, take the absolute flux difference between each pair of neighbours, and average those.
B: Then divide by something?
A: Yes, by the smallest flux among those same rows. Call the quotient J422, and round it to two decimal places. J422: 0.15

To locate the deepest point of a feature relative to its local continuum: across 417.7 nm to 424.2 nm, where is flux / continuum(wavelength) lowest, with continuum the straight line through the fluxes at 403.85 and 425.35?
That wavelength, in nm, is 422.60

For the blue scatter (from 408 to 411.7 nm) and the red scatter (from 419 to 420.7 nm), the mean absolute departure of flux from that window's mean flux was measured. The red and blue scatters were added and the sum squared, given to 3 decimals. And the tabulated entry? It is 0.069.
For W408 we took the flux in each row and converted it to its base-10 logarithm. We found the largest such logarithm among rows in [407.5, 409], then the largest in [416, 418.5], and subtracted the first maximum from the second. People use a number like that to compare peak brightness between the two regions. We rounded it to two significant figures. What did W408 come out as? -0.022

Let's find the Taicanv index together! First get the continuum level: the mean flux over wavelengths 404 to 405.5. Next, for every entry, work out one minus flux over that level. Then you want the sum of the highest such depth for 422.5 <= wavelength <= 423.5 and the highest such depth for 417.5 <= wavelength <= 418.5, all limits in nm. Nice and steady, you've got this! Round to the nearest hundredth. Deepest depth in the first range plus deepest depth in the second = 0.19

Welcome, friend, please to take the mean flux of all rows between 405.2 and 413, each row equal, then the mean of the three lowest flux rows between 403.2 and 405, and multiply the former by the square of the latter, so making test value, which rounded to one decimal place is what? 8.6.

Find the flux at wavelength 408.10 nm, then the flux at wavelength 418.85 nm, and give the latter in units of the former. 0.97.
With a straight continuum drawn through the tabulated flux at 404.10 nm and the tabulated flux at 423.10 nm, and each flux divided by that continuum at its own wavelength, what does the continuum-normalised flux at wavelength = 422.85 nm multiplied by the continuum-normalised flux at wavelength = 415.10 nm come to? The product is 1.36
